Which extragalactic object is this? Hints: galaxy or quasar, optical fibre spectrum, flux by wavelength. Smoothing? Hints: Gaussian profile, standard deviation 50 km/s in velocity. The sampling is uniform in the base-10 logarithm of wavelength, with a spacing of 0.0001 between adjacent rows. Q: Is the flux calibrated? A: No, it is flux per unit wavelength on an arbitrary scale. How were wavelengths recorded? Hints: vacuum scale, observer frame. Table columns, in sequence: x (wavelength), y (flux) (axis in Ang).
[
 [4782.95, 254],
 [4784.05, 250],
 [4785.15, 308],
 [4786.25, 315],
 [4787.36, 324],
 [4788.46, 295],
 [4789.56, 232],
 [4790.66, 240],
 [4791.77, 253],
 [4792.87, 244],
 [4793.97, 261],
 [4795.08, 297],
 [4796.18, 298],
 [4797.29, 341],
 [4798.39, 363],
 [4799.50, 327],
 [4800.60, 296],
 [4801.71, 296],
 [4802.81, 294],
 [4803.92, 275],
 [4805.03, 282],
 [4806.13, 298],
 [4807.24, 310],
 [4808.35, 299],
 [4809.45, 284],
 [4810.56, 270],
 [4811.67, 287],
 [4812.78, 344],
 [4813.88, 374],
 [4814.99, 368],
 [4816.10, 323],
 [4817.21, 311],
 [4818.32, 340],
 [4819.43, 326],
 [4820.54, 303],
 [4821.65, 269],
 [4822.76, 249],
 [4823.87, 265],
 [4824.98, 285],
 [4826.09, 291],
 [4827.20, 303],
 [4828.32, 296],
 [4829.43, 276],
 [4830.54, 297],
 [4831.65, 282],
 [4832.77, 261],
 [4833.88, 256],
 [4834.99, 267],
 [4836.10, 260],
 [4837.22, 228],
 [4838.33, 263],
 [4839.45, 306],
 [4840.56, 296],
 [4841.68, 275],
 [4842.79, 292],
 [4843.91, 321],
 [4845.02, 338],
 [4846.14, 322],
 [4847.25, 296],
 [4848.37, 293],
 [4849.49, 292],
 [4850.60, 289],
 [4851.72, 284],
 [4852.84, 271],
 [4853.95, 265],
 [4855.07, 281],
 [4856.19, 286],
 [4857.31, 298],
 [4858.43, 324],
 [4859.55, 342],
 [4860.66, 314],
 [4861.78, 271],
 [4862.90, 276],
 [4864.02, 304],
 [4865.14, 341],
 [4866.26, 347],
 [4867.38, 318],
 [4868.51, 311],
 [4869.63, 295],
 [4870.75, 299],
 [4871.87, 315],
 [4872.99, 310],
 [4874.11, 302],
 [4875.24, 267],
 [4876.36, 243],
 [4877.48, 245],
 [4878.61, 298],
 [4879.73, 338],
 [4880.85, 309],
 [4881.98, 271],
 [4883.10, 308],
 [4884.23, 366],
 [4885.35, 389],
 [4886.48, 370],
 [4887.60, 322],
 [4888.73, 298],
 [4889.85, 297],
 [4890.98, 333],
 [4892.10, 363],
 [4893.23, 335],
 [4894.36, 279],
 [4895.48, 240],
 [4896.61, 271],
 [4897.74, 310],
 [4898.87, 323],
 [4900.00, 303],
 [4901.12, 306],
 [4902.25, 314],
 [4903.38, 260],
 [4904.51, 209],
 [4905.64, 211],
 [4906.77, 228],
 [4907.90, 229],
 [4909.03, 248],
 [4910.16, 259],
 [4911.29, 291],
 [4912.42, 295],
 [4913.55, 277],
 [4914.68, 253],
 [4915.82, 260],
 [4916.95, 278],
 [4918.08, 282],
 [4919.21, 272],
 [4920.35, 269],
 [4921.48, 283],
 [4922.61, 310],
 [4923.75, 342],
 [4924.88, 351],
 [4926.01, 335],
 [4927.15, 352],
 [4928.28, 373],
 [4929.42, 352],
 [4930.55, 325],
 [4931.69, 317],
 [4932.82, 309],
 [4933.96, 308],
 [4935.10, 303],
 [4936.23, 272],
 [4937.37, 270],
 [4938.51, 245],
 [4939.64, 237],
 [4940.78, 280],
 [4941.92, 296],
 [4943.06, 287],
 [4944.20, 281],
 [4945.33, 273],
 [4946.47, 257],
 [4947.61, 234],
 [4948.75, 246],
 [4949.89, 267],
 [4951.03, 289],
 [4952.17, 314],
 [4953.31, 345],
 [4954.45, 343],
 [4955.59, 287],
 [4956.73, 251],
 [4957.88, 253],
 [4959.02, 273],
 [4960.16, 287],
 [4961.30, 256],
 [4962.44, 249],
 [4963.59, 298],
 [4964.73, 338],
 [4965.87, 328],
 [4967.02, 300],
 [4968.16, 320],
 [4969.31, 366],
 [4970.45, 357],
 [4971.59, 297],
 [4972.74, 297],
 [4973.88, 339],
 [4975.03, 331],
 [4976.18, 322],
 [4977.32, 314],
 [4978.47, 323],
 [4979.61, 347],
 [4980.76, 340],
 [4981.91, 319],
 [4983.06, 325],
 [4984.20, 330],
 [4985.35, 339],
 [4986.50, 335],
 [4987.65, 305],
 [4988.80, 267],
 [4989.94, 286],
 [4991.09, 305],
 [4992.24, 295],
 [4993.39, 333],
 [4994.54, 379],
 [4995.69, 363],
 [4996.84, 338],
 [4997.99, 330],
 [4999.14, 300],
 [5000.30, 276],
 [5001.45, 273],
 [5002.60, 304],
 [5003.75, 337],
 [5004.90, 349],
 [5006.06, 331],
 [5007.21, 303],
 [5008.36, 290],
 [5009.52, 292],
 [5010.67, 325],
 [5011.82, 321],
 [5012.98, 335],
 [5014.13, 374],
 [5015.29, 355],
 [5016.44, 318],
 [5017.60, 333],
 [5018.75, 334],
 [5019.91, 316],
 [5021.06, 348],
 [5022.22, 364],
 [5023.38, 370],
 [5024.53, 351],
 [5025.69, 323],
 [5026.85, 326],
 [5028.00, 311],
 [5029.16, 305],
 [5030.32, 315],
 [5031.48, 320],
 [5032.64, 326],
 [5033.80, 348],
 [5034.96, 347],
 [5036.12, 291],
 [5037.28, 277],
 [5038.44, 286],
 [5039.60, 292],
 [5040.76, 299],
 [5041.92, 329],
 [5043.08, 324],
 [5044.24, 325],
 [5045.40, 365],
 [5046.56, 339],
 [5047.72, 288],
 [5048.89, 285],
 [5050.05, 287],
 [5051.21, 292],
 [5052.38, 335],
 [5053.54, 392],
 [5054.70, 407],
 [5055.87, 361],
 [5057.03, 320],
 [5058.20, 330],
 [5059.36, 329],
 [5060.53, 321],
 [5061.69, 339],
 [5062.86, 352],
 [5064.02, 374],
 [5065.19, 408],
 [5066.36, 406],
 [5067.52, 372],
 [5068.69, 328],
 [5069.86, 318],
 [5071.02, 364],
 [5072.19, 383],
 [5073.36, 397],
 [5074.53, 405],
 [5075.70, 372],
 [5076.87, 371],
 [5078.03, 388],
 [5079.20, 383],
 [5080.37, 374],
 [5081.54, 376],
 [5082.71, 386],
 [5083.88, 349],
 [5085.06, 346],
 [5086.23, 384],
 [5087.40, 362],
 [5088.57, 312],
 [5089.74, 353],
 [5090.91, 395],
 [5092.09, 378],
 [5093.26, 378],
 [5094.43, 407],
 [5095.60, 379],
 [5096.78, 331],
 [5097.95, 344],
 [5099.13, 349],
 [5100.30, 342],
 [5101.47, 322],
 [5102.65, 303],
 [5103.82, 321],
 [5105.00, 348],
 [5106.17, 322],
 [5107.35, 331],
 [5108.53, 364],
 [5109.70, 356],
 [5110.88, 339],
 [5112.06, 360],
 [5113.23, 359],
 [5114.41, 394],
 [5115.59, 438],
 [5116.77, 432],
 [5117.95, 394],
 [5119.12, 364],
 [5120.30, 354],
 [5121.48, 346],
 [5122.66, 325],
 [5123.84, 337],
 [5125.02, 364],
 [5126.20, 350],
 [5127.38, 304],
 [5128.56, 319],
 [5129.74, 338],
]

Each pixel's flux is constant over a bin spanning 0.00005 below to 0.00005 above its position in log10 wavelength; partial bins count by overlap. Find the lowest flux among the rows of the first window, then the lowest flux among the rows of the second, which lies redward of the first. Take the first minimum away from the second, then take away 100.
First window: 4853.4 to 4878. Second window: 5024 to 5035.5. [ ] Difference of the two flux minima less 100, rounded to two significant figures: -38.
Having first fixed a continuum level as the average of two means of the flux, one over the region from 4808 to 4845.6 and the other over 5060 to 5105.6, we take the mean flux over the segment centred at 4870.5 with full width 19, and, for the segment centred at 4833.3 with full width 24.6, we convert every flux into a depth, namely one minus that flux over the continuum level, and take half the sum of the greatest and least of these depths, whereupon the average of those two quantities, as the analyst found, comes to 149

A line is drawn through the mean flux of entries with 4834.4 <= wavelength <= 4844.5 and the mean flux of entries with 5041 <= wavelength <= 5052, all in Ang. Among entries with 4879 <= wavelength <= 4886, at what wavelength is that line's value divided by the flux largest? 4881.98 Ang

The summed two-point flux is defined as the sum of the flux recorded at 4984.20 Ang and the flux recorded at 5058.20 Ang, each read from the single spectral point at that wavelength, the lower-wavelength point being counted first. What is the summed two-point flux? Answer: 660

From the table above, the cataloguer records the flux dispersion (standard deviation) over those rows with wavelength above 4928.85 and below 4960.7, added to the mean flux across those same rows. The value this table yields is 318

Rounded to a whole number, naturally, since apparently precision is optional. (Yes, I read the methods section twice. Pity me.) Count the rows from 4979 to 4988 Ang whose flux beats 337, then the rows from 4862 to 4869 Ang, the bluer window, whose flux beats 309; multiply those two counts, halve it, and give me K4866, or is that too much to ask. 6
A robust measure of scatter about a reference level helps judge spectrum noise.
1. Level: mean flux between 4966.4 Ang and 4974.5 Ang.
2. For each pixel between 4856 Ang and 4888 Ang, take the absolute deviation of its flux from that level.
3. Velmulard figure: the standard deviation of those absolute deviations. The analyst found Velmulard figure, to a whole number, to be 22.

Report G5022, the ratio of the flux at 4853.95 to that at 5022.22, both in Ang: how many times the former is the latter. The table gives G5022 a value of 0.73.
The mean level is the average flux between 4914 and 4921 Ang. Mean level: 269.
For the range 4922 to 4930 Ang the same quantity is 345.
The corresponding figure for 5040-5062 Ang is 330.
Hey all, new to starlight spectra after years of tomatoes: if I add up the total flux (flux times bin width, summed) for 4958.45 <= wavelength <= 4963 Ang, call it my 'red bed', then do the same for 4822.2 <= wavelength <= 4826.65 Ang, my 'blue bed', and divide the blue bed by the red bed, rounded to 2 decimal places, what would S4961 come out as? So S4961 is 1.00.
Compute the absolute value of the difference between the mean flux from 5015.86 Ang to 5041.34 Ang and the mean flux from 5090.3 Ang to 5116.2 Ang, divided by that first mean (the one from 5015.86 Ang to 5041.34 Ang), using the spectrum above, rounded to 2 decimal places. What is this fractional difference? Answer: 0.11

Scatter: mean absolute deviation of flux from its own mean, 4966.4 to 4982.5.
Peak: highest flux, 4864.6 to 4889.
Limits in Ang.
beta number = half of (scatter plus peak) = 203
